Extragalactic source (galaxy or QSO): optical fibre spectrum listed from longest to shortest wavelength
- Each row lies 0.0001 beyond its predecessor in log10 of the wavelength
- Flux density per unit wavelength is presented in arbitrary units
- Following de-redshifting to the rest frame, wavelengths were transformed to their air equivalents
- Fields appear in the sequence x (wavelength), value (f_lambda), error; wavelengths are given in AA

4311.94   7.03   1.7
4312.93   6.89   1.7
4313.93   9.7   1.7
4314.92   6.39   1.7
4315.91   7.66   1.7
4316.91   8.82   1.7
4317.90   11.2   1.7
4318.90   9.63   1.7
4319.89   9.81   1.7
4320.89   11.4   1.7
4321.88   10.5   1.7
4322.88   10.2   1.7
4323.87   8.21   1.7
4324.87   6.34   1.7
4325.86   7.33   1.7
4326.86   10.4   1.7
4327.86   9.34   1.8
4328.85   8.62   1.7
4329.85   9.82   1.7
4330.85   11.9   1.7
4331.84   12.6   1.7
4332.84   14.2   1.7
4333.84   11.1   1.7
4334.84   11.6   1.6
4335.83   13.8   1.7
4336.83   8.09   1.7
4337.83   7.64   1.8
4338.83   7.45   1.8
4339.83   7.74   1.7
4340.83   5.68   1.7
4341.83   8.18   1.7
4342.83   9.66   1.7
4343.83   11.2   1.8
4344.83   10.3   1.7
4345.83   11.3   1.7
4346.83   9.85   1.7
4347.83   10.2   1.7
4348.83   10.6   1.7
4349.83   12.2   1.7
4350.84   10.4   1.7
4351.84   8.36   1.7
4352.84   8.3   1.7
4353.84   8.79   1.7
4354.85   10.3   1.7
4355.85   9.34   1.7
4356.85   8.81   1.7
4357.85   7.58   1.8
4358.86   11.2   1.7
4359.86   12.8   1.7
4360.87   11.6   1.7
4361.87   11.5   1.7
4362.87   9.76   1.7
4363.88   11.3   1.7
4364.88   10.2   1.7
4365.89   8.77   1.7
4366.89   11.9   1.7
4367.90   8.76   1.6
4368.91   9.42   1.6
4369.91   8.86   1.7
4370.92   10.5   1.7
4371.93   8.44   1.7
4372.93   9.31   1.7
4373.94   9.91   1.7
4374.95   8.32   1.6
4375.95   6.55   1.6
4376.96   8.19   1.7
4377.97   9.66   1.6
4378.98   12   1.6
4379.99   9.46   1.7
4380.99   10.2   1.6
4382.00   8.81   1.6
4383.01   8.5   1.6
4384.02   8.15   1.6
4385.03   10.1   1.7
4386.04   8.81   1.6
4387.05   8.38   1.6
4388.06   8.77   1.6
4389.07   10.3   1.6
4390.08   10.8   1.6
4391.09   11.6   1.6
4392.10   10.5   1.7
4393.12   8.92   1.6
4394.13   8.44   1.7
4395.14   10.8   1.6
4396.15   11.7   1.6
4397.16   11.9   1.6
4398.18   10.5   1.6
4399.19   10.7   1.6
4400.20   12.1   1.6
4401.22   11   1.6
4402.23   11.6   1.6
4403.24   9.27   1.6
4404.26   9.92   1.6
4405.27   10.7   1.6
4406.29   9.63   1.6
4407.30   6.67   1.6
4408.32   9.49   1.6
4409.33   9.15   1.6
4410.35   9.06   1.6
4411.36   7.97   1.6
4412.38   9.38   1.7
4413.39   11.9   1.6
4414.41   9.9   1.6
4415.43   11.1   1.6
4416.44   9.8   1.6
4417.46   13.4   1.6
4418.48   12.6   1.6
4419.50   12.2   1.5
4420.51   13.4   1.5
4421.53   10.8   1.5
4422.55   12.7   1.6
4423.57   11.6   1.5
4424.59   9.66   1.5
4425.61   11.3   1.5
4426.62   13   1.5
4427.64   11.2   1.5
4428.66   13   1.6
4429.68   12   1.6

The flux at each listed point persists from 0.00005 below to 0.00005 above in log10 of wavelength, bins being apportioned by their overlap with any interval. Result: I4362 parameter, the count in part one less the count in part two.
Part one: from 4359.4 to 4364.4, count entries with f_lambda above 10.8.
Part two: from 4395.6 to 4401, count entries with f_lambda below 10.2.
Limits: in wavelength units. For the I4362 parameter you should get 4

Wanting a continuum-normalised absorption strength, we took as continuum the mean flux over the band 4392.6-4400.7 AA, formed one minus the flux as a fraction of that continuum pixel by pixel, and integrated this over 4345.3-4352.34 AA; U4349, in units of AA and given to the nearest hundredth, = 0.14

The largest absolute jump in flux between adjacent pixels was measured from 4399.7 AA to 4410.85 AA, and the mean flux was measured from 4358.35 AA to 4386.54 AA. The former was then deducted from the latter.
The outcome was 6.79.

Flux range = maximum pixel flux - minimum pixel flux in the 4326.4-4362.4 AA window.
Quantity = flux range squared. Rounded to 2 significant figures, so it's 73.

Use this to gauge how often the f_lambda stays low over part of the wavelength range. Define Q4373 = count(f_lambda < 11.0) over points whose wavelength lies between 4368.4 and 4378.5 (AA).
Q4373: 10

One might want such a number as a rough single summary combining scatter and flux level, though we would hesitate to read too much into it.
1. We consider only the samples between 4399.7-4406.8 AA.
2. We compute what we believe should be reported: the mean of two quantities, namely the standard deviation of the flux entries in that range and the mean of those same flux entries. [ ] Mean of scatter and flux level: 5.8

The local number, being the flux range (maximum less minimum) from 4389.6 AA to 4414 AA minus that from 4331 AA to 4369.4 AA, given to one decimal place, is -3.1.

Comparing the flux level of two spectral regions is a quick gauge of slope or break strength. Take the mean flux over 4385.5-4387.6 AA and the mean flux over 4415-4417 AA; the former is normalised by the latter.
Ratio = 0.82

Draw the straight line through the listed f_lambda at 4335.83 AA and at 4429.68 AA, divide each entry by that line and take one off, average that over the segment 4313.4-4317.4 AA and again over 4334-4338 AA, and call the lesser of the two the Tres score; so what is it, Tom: -0.426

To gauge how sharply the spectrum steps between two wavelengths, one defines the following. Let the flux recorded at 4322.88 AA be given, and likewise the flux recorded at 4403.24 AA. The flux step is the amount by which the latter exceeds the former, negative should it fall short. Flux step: -0.9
